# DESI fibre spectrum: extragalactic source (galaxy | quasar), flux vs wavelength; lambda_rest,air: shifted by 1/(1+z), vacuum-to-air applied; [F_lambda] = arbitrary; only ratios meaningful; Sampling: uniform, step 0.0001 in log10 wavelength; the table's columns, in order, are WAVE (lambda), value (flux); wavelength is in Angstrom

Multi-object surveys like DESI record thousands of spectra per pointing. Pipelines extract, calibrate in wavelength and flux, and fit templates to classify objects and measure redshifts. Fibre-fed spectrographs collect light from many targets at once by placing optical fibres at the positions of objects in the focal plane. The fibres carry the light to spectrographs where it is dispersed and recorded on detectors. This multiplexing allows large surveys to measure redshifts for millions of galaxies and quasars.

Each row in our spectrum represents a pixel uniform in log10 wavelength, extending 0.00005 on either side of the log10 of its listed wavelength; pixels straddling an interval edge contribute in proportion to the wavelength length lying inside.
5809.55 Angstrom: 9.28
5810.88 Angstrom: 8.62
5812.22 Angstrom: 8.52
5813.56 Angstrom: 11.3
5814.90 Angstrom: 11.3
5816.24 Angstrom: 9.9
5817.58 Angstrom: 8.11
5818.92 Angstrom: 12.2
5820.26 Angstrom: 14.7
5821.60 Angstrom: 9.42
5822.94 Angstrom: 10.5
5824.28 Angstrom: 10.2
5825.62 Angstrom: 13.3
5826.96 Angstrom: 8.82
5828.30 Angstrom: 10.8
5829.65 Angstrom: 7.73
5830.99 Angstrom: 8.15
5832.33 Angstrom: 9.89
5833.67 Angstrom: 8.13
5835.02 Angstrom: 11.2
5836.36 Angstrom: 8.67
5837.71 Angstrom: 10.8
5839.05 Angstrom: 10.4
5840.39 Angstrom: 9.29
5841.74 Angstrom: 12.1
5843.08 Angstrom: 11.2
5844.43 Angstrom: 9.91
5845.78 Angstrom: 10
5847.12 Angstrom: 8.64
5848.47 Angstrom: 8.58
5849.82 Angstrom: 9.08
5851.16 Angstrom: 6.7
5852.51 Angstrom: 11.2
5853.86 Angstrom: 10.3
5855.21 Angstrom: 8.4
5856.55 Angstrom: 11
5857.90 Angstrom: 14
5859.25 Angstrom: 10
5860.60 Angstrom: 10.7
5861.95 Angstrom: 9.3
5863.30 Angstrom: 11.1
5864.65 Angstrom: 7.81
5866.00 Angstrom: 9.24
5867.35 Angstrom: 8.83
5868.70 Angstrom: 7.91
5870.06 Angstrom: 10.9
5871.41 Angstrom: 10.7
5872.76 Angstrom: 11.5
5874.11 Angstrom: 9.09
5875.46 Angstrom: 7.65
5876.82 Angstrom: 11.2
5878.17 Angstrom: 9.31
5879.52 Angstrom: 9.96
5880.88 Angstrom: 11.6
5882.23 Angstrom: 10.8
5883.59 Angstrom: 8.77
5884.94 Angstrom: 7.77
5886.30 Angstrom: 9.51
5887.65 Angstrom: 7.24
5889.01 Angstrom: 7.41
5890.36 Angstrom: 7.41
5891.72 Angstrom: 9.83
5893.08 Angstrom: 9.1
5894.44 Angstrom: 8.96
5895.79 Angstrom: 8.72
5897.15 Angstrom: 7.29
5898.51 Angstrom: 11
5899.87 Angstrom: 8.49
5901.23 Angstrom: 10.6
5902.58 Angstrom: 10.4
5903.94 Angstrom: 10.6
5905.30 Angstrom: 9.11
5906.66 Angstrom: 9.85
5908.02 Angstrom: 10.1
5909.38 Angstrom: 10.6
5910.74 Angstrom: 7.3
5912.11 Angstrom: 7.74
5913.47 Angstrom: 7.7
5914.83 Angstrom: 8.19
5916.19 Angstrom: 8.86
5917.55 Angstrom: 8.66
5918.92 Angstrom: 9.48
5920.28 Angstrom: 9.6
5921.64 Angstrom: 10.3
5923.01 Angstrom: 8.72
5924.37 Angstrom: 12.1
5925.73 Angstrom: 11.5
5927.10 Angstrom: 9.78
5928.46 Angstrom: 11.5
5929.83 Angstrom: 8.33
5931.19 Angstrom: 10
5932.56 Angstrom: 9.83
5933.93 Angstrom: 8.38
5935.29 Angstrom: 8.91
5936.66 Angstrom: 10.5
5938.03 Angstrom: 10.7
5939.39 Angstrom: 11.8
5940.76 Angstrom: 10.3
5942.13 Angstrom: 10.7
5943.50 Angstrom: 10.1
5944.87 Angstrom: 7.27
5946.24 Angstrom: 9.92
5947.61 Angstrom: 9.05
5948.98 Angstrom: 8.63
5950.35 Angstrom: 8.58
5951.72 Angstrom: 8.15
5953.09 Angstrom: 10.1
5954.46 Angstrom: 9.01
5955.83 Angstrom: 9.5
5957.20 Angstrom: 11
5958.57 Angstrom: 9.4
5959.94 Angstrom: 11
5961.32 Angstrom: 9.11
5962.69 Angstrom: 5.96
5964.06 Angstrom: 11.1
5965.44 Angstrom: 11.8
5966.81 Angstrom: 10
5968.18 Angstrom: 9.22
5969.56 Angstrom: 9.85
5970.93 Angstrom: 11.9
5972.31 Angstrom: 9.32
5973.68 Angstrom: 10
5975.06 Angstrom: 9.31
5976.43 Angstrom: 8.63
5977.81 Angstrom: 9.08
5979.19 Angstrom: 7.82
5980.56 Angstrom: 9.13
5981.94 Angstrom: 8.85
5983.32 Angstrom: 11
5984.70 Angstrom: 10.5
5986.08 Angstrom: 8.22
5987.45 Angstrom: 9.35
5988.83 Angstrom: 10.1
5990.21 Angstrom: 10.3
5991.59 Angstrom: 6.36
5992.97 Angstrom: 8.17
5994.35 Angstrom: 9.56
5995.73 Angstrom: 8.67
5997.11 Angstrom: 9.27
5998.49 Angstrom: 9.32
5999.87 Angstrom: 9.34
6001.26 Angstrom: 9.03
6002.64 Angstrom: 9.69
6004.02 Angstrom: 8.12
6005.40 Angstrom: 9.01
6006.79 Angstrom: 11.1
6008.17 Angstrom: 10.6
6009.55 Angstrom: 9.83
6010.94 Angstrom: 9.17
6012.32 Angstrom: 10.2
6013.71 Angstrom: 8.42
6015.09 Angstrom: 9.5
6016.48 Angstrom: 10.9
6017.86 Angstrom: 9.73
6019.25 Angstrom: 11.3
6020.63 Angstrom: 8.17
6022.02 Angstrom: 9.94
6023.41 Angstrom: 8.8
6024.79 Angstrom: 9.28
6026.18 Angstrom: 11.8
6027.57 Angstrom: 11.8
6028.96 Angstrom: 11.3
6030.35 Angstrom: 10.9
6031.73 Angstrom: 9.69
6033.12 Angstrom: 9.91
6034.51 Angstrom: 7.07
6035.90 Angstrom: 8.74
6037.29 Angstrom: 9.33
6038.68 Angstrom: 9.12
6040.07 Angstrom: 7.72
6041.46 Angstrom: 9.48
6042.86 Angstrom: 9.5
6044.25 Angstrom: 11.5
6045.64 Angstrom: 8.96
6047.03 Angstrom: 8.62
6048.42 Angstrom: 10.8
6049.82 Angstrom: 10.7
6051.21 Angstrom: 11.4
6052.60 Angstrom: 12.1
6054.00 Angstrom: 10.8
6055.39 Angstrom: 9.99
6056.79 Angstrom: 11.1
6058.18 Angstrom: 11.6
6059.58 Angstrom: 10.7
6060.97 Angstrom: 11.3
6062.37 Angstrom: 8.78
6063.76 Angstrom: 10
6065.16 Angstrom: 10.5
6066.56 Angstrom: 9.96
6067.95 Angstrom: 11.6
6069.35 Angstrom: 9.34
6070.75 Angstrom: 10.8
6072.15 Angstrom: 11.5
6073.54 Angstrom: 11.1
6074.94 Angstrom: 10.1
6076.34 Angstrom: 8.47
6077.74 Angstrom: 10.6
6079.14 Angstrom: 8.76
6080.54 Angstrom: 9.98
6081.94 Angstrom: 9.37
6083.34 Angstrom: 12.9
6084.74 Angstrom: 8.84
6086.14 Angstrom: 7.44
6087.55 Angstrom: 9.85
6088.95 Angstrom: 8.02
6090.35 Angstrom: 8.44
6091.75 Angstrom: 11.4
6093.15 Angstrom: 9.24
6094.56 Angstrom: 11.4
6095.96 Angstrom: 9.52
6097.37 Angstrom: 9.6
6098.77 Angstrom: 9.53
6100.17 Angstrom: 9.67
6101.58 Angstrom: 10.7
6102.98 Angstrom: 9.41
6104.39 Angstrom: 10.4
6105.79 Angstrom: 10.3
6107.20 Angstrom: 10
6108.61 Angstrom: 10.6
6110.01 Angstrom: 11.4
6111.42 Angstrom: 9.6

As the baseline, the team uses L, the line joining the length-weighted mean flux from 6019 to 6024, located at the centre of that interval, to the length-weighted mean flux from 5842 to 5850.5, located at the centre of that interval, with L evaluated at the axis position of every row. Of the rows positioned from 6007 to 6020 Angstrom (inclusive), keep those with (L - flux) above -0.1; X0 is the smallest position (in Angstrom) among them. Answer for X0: 6010.94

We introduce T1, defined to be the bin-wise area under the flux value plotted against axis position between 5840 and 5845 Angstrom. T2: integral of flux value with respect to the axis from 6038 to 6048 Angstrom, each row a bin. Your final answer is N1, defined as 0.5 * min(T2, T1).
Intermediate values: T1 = 54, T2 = 93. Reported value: 27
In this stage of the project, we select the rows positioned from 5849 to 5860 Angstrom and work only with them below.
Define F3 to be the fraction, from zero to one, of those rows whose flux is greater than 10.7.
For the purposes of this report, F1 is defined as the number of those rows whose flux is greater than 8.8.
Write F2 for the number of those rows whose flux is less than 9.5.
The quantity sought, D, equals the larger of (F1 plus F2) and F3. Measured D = 9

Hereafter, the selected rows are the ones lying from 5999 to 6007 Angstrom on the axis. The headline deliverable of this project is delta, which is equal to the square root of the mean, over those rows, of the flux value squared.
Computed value 9.4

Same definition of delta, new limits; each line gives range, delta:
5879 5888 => 9.5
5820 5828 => 11.4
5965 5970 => 10.3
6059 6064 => 10.2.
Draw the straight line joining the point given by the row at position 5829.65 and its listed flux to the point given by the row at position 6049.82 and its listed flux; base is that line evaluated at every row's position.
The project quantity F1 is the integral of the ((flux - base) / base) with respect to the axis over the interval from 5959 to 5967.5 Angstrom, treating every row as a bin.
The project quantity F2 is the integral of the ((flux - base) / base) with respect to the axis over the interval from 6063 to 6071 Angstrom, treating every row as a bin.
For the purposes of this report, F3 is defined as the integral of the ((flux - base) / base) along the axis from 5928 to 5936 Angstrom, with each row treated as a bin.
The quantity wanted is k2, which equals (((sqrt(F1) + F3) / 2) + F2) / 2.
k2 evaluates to 0.0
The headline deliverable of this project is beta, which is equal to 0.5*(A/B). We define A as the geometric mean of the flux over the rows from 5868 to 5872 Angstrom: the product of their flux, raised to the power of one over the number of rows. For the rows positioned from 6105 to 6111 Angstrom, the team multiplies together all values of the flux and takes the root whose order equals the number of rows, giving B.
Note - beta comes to 0.46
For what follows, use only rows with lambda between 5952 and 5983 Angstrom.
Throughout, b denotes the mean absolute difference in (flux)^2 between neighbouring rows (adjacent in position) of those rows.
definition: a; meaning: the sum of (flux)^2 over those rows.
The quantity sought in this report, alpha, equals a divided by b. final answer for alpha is 75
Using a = 2062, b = 27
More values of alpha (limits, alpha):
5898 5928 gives 101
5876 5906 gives 80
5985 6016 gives 100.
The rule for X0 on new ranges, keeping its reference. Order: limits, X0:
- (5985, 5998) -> 5986.08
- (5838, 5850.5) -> 5840.39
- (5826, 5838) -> 5826.96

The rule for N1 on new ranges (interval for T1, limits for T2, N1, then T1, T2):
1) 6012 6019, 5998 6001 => 14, 69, 28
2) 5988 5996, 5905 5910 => 25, 71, 50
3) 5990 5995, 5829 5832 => 12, 42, 25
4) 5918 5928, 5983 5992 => 42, 102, 85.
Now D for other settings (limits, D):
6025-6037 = 8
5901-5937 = 31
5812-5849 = 31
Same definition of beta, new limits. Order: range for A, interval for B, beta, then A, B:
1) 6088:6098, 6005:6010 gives 0.47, 9.6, 10.1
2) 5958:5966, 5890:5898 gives 0.56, 9.5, 8.5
